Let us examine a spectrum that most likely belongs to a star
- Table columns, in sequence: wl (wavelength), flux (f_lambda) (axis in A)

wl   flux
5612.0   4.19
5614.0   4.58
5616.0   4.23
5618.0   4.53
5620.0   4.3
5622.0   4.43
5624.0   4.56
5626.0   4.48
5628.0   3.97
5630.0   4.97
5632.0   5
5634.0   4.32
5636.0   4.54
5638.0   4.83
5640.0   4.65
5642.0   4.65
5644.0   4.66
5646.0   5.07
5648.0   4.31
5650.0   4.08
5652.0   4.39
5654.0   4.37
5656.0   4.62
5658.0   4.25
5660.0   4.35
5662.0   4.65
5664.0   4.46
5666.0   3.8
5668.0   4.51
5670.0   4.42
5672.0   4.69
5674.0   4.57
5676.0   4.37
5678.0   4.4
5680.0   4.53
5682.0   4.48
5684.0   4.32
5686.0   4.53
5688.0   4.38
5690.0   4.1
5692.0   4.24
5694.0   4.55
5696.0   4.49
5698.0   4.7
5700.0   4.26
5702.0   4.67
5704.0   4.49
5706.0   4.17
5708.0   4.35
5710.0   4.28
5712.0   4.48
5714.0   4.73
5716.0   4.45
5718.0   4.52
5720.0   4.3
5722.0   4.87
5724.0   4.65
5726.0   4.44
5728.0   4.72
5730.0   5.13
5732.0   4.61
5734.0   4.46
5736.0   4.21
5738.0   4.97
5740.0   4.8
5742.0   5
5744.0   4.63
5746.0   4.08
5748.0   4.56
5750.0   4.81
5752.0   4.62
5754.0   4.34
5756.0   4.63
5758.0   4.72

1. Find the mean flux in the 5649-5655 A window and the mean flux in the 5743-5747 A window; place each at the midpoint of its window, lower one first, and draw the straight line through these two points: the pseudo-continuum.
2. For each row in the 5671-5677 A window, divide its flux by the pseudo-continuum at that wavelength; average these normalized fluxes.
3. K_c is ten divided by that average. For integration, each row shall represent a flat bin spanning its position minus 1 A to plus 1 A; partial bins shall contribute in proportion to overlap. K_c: 9.5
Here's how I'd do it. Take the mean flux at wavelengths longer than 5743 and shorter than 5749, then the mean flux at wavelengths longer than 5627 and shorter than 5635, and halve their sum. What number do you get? 4.49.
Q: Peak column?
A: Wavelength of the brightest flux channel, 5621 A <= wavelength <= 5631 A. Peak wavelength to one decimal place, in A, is 5630.0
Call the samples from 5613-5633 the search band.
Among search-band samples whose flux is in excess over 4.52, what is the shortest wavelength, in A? 5614.0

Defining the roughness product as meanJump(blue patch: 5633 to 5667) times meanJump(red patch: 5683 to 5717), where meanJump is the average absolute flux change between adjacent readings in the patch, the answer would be 0.062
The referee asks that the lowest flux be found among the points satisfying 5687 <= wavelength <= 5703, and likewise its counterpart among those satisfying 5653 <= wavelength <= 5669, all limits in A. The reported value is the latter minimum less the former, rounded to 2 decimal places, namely -0.30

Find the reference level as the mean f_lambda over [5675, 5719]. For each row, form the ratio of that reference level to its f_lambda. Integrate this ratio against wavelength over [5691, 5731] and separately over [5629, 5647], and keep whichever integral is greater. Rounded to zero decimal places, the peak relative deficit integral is 39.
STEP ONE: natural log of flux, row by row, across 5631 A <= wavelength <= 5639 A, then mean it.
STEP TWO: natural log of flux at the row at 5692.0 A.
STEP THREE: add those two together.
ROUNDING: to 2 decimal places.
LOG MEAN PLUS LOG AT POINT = 2.98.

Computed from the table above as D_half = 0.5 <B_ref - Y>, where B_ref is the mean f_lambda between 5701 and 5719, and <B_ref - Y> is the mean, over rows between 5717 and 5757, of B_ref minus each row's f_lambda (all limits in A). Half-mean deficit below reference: -0.08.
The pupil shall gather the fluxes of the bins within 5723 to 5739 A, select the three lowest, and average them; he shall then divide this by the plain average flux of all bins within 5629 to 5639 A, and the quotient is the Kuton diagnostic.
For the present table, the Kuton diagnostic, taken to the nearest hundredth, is 0.92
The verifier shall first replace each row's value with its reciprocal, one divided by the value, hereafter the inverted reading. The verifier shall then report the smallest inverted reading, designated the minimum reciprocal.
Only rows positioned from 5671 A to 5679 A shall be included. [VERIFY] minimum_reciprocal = 0.213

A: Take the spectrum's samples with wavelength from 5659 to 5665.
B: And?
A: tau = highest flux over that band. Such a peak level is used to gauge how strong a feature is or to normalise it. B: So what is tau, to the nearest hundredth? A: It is 4.65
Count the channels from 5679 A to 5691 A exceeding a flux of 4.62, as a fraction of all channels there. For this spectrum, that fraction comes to 0.00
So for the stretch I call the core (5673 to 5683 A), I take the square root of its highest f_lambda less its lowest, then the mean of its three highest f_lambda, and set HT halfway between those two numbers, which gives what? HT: 2.49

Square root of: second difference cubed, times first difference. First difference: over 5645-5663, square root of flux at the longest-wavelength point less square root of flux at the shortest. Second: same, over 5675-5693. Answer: 0.0017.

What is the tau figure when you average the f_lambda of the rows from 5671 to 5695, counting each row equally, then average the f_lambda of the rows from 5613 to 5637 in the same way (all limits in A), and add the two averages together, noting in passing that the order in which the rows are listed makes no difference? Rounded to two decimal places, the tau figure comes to 8.92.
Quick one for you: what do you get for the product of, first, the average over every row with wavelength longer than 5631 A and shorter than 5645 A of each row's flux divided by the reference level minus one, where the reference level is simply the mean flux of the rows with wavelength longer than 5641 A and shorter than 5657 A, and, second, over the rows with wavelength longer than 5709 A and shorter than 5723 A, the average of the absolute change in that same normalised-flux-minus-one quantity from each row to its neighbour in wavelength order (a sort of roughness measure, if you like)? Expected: 0.0019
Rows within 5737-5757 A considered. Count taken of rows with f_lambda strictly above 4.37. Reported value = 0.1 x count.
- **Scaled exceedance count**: 0.80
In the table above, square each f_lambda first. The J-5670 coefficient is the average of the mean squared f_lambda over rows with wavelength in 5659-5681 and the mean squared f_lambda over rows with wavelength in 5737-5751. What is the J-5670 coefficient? 20.9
